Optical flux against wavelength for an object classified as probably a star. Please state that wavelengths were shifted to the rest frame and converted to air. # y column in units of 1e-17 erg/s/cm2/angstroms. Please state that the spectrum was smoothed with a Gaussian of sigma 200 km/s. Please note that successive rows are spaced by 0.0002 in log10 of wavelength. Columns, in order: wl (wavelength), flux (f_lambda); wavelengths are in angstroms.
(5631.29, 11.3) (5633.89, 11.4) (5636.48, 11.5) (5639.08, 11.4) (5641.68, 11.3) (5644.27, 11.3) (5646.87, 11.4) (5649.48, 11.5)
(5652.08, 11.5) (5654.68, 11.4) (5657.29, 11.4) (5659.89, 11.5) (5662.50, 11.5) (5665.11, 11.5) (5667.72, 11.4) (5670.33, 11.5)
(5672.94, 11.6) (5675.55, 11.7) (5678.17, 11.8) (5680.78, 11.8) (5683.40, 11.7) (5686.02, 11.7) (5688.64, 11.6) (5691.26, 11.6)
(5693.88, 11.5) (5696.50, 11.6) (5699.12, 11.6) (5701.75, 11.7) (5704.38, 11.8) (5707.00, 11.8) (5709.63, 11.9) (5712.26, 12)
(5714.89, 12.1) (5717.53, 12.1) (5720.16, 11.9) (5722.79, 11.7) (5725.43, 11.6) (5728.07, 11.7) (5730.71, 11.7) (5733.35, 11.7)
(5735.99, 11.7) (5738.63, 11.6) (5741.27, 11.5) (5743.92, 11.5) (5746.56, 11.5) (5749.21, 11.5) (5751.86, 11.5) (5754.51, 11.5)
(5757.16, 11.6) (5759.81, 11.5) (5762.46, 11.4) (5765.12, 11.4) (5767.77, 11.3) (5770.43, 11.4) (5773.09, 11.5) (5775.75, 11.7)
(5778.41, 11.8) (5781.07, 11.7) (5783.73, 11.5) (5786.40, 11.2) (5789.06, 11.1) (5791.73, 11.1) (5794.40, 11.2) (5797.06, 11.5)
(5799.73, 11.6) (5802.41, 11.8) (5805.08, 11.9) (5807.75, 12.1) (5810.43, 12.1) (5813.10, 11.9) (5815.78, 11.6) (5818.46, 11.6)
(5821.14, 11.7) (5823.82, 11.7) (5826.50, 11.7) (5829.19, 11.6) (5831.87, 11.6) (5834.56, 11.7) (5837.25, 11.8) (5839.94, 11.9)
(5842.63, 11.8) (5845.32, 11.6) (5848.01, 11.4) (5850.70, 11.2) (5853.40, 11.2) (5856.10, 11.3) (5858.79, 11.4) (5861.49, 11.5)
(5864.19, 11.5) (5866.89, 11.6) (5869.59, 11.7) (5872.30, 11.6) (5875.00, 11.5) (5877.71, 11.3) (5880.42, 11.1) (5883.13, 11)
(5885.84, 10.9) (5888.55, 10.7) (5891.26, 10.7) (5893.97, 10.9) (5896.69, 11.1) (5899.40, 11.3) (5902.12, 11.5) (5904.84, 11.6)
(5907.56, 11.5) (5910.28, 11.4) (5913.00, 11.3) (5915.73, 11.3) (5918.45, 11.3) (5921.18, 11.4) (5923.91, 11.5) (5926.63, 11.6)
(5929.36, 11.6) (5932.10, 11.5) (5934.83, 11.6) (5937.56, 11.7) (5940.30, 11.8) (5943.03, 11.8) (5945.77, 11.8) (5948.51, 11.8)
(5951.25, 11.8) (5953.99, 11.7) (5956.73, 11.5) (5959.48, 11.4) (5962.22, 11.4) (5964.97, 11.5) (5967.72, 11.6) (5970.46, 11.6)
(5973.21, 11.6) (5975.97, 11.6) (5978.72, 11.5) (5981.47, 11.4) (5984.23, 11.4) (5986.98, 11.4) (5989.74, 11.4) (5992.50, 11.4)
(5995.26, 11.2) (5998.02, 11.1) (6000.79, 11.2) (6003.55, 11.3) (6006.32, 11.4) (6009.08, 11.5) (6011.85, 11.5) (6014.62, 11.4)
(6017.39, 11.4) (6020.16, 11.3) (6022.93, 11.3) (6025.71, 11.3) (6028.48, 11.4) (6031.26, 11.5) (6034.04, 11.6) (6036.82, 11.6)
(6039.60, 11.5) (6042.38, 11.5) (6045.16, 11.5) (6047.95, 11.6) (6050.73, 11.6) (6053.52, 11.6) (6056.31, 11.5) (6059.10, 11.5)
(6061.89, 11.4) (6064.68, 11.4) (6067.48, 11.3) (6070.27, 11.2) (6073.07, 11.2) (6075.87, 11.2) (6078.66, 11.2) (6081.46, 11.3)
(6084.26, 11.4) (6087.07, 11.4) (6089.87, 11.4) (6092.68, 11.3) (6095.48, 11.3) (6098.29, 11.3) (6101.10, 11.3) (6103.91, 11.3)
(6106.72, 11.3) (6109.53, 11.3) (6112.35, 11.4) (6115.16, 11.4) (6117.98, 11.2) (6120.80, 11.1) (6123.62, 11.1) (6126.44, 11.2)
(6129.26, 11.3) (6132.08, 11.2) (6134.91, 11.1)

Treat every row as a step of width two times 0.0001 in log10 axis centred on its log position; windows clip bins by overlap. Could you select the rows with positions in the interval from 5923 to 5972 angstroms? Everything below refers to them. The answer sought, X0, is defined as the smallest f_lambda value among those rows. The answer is 11.4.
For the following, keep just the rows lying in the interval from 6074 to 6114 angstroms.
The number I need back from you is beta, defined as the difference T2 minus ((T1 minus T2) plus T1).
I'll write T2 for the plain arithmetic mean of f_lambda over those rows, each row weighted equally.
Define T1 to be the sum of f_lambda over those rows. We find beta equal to -294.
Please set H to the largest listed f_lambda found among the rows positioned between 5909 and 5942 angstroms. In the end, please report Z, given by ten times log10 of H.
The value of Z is 10.7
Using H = 11.8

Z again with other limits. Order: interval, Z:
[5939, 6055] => 10.7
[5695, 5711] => 10.8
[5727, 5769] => 10.7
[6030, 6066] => 10.6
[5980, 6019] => 10.6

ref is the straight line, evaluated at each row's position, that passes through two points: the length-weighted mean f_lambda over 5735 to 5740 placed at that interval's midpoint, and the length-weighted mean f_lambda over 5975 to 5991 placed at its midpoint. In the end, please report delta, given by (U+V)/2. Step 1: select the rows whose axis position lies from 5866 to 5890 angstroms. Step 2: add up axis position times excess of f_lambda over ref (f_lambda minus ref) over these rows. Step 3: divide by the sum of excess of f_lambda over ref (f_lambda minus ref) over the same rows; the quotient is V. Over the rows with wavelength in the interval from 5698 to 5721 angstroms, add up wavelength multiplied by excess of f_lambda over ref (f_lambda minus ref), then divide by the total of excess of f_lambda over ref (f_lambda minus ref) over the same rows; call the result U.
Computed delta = 5800.3 angstroms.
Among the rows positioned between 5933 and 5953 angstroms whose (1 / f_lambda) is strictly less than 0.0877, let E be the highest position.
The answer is 5951.25 angstroms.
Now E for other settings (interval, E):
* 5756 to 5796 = 5783.73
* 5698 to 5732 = 5730.71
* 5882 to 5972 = 5970.46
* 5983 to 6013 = 6011.85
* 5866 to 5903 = 5902.12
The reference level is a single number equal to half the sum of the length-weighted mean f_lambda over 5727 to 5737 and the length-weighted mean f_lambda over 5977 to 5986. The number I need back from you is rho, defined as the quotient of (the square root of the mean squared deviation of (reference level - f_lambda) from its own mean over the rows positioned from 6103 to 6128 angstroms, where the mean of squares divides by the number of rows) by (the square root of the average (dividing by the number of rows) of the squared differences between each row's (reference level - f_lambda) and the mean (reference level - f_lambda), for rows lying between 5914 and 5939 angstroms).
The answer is 0.8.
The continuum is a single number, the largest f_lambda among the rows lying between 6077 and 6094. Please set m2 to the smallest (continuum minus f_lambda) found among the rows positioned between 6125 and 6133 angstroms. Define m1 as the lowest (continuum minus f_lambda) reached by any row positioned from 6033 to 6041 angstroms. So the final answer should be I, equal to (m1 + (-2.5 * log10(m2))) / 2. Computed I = 1.15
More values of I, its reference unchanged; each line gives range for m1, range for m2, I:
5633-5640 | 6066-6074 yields 1.20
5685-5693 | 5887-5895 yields 0.23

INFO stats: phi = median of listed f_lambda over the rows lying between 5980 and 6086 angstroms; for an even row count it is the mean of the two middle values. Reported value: 11.4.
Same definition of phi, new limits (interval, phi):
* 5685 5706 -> 11.6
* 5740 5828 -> 11.5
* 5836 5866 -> 11.5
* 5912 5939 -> 11.5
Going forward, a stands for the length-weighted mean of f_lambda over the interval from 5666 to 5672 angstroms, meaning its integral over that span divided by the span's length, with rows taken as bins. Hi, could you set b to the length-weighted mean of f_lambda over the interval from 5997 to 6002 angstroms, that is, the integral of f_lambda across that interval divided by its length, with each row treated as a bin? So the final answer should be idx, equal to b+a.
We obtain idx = 22.6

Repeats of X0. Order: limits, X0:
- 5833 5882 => 11.1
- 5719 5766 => 11.4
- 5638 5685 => 11.3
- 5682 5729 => 11.5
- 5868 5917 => 10.7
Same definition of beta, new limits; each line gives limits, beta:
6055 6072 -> -114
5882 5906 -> -177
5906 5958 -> -417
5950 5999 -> -390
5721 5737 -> -117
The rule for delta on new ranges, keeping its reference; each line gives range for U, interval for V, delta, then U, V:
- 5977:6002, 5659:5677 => 5831.1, 5996.2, 5666.0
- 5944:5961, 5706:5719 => 5831.4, 5949.1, 5713.7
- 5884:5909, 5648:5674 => 5775.7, 5891.1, 5660.4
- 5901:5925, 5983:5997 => 5954.3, 5916.3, 5992.2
